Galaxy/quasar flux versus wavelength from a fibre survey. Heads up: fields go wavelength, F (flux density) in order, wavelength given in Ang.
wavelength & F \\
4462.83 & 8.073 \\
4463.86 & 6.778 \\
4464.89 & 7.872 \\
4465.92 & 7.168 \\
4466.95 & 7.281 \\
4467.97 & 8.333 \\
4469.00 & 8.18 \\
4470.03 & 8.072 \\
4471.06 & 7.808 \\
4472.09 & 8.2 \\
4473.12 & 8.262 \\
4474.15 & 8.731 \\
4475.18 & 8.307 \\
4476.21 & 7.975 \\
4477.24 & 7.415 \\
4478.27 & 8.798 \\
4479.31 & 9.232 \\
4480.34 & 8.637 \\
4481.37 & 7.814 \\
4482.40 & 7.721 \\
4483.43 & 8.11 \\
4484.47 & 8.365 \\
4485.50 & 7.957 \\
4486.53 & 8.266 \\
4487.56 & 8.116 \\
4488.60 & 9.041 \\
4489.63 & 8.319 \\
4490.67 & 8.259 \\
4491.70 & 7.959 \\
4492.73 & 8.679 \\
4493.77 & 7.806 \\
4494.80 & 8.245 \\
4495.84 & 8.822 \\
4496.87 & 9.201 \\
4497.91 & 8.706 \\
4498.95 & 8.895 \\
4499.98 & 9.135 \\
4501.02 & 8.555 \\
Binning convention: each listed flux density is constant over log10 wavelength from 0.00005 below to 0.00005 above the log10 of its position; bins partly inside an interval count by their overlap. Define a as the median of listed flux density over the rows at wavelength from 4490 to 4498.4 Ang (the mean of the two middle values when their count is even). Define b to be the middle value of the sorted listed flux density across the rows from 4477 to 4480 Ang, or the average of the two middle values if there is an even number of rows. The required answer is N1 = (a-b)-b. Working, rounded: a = 8.47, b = 8.80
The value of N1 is -9.13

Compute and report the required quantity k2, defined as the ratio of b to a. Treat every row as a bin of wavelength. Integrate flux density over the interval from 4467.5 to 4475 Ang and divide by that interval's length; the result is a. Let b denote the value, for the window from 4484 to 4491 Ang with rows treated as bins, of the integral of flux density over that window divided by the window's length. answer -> 1.013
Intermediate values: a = 8.23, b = 8.33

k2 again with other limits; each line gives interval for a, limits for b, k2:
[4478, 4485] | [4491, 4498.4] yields 1.015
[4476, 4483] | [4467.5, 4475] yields 0.999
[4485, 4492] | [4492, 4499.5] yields 1.039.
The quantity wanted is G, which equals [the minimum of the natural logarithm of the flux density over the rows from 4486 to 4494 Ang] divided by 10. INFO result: 0.205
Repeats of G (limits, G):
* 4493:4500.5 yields 0.205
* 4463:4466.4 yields 0.191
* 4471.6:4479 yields 0.200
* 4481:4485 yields 0.204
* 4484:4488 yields 0.207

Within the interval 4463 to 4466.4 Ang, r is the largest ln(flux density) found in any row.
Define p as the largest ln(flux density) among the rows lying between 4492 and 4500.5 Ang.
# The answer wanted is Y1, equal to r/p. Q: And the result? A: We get 0.93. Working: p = 2.22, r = 2.06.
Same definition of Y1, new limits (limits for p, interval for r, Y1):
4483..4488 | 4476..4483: 1.05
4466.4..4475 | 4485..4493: 1.02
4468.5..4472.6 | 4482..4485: 1.01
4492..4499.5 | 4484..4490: 0.99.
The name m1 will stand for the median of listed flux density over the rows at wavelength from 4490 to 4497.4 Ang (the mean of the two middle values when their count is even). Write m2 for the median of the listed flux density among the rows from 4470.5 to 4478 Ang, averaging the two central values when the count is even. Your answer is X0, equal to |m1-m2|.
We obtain 0.06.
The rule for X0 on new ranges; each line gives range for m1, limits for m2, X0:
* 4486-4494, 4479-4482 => 0.37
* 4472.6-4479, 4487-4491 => 0.00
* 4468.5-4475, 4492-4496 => 0.27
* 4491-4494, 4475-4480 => 0.35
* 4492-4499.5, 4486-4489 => 0.44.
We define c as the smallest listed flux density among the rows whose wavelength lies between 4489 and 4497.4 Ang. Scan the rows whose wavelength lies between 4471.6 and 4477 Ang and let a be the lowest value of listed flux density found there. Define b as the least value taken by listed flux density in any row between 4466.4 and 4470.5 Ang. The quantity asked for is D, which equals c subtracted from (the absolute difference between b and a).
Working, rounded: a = 7.975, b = 7.281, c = 7.806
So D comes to -7.1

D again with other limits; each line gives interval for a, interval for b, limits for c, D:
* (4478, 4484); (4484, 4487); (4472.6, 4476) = -8.0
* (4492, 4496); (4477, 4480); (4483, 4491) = -7.6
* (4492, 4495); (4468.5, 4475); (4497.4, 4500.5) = -8.7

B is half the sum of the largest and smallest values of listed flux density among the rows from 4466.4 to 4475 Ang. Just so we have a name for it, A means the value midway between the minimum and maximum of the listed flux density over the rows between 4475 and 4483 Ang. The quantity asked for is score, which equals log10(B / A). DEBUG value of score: -0.017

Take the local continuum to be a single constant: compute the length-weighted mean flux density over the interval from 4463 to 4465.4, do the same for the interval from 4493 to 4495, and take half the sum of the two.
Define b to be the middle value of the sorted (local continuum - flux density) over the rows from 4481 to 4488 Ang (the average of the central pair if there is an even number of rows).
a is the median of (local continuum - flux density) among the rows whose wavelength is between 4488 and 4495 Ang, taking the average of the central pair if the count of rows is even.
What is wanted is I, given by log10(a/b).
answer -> 0.15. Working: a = -0.52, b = -0.37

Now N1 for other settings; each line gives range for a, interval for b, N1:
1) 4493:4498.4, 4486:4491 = -7.83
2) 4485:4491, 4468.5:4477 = -8.12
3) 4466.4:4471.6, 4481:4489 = -8.15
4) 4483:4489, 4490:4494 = -8.03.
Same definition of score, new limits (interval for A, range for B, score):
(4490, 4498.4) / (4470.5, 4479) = -0.021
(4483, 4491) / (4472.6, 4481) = -0.009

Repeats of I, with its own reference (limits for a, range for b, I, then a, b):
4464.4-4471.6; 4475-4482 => -0.64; -0.13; -0.56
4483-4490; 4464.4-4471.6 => 0.61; -0.52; -0.13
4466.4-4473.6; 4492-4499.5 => -0.34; -0.44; -0.96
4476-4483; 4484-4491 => -0.35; -0.23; -0.52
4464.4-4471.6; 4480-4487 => -0.46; -0.13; -0.37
